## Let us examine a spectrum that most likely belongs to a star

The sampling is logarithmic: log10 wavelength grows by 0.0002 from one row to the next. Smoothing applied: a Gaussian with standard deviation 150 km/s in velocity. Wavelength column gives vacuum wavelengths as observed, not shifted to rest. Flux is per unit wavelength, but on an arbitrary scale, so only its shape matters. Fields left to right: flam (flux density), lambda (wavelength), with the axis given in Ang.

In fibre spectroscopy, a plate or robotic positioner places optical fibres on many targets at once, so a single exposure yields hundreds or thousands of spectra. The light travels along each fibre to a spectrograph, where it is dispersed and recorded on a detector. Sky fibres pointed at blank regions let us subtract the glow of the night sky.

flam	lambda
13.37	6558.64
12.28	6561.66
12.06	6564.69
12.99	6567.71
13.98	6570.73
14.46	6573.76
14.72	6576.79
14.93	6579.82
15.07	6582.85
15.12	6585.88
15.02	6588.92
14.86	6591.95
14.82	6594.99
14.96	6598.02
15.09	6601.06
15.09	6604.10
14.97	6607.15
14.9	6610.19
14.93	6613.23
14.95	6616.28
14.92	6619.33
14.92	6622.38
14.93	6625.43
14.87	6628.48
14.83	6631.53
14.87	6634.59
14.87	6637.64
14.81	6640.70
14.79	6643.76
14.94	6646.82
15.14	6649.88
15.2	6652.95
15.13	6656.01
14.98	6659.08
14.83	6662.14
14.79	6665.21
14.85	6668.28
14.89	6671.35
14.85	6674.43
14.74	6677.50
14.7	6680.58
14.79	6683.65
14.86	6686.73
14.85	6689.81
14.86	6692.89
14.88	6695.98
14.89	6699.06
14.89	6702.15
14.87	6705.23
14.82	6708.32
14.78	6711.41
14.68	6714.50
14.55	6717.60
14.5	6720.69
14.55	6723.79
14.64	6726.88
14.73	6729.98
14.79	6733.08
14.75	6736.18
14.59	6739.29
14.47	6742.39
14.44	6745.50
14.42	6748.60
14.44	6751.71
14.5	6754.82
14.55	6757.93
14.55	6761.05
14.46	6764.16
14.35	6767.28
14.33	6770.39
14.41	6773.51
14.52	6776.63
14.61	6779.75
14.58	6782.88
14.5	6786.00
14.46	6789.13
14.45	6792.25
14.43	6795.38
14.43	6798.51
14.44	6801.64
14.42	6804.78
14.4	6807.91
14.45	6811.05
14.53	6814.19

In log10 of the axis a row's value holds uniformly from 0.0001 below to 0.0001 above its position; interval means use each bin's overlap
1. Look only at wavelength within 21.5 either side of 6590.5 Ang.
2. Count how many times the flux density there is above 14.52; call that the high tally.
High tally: 12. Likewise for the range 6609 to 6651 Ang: 14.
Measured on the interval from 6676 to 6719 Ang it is 14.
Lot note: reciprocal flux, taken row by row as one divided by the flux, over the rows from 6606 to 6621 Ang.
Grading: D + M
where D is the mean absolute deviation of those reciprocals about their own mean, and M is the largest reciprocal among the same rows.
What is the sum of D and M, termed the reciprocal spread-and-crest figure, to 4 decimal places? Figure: 0.0672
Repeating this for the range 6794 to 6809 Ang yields 0.0695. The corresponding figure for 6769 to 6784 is 0.0702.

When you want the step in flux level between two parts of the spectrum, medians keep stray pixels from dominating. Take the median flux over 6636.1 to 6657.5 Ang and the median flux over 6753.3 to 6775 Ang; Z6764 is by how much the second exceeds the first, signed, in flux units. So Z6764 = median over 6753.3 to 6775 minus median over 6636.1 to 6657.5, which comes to -0.48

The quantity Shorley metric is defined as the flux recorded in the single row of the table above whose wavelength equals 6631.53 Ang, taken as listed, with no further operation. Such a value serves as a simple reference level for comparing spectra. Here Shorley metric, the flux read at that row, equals 14.83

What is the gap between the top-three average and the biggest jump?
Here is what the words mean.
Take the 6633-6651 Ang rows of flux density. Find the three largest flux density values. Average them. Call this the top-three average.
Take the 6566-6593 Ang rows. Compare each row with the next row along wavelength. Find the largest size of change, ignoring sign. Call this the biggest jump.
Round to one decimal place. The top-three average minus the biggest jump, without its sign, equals 14.0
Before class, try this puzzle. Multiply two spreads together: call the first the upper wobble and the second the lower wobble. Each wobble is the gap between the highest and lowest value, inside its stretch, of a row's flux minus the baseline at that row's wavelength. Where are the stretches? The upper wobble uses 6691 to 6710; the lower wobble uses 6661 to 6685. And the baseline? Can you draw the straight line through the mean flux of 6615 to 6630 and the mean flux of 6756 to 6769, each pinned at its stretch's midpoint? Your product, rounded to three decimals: 0.010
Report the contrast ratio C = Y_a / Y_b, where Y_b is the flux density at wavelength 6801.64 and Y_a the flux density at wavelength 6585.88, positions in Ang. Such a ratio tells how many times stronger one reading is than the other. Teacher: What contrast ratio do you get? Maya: 1.05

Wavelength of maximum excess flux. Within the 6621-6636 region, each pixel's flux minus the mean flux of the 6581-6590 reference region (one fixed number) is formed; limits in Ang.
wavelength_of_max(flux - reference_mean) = 6625.43 Ang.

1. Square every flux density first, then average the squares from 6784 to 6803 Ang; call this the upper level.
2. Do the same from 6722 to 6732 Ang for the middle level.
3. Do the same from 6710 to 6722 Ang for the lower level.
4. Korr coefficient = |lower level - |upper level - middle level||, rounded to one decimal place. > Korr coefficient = 208.5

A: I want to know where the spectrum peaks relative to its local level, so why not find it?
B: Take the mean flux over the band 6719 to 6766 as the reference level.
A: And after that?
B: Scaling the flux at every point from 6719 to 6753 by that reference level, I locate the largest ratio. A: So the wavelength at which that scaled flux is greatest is 6733.08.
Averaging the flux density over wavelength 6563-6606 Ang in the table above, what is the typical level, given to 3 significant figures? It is 14.5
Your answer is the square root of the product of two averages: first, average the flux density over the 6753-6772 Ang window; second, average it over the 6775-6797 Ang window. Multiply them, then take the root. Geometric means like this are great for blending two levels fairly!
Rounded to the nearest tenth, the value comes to 14.5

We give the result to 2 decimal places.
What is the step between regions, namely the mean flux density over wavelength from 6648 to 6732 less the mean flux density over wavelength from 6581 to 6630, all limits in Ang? -0.14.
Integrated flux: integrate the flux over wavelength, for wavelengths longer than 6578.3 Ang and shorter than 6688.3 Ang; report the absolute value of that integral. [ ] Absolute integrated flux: 1641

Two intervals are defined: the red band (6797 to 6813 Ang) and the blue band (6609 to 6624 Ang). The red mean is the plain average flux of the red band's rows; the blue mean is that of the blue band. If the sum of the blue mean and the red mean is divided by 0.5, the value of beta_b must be 58.7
